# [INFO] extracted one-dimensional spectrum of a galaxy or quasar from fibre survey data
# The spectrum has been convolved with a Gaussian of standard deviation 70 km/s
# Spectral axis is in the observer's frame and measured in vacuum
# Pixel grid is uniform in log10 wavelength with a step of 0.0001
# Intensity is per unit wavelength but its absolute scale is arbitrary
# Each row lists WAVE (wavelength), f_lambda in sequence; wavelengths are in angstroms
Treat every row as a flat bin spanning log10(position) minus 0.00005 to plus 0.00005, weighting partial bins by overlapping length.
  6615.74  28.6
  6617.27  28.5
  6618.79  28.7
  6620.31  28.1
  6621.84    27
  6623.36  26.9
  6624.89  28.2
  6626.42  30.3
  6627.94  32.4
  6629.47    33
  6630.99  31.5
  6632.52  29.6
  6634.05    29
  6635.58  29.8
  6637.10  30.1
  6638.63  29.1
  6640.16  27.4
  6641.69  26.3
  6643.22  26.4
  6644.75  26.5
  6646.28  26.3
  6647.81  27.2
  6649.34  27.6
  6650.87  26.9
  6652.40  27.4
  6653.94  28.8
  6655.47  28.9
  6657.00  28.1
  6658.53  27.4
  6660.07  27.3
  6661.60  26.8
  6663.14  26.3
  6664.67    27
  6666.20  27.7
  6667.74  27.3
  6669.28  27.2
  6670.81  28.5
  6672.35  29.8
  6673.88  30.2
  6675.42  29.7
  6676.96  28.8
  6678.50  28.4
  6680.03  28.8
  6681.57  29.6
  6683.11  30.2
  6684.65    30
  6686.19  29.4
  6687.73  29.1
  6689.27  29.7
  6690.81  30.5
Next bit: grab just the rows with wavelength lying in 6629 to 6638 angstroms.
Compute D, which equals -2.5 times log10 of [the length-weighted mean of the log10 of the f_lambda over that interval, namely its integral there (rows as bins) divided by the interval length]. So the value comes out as -0.43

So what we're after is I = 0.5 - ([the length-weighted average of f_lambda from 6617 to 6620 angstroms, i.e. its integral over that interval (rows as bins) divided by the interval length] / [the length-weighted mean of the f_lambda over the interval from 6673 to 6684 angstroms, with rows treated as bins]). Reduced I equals -0.47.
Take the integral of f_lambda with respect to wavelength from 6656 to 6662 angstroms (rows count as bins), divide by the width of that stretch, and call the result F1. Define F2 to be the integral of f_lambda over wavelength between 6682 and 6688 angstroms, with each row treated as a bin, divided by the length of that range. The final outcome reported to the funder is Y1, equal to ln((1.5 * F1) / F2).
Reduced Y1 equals 0.33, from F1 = 27.5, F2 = 29.7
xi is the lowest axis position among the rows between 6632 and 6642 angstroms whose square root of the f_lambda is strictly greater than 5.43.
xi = 6632.52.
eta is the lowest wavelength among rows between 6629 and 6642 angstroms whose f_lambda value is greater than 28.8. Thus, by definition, 6629.47 angstroms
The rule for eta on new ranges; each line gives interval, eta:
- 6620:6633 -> 6626.42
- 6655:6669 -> 6655.47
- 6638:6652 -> 6638.63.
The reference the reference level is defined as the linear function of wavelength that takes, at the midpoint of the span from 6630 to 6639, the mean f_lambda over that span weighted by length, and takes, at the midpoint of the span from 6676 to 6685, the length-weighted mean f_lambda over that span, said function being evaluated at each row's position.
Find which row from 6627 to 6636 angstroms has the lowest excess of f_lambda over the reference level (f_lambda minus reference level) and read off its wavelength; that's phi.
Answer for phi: 6634.05 angstroms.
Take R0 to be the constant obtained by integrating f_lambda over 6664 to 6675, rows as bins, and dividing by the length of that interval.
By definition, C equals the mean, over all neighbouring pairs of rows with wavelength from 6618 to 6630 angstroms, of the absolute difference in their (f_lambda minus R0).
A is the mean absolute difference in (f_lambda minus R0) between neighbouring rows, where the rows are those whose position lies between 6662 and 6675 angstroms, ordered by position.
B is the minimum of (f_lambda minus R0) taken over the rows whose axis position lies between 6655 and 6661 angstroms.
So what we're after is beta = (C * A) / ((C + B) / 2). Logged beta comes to 13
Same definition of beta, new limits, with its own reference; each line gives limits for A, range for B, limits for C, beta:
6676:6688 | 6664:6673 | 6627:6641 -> -4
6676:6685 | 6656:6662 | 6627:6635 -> -3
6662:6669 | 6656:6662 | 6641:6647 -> 0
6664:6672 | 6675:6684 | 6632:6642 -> 1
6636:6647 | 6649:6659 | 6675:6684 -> -1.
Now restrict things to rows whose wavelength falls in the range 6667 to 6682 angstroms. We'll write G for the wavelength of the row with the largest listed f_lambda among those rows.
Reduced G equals 6673.88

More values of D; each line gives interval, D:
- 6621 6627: -0.40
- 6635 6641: -0.41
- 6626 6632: -0.44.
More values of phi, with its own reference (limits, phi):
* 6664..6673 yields 6664.67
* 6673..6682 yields 6678.50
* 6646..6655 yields 6646.28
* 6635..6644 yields 6641.69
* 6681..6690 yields 6687.73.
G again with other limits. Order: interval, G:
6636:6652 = 6637.10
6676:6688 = 6683.11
